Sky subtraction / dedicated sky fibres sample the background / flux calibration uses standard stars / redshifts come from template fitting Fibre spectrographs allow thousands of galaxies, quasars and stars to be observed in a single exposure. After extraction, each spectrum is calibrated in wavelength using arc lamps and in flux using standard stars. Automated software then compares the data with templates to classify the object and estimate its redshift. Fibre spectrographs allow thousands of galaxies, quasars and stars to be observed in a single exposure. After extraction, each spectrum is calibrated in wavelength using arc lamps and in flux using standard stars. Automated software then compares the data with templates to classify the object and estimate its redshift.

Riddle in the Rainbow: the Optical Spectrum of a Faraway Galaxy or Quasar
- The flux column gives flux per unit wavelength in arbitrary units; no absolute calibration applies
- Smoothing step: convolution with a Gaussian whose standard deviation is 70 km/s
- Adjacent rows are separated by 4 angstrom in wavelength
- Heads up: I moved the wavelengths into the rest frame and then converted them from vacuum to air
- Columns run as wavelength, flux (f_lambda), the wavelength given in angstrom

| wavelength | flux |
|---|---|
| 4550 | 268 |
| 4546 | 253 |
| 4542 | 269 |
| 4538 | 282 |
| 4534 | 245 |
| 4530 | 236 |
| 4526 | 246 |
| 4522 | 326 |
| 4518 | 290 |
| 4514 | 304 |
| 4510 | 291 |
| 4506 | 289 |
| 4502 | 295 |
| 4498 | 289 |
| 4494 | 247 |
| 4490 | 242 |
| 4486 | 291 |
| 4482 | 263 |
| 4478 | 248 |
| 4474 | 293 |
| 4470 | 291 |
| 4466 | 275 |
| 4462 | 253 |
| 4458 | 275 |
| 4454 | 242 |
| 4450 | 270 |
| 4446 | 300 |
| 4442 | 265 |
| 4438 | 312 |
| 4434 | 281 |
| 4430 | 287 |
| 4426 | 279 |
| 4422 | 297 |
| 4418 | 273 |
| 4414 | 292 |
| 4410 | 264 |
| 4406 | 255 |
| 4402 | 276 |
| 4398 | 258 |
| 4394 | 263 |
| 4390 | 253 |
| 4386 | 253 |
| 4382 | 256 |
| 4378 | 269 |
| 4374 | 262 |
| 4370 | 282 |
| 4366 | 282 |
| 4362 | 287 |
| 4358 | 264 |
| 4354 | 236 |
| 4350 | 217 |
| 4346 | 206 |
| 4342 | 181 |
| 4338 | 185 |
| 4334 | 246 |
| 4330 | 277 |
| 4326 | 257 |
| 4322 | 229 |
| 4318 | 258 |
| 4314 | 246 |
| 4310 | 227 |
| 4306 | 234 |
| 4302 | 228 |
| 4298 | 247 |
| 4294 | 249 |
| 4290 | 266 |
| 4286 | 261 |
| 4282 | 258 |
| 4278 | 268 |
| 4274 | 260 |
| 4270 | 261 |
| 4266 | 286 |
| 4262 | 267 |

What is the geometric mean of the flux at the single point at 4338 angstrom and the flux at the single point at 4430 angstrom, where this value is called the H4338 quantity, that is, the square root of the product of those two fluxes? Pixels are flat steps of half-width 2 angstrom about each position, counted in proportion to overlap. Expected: 230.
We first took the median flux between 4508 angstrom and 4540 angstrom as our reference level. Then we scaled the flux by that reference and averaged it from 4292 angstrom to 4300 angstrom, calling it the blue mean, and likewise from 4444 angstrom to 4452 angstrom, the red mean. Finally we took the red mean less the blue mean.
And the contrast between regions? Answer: 0.129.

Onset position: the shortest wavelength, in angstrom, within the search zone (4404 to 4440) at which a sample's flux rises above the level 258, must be 4410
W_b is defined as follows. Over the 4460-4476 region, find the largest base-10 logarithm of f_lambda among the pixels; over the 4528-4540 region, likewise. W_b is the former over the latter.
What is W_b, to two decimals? 1.01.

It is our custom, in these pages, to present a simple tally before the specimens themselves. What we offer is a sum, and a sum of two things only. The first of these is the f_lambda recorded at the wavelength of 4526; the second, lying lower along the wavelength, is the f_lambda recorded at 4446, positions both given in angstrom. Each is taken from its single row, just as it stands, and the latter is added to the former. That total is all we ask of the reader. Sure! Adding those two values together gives 546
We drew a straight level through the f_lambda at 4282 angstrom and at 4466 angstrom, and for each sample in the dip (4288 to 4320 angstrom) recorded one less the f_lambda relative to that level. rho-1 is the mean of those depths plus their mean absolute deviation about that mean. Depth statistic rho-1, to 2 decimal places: 0.10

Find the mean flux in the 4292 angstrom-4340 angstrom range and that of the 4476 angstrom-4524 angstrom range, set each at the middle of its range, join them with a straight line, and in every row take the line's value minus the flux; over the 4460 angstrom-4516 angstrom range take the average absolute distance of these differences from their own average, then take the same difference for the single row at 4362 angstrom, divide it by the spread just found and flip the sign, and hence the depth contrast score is 2.1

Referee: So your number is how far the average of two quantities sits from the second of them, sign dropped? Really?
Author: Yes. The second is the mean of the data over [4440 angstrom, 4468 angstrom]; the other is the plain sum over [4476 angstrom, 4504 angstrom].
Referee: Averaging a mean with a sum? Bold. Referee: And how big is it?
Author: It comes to 803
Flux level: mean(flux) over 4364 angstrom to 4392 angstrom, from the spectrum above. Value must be 265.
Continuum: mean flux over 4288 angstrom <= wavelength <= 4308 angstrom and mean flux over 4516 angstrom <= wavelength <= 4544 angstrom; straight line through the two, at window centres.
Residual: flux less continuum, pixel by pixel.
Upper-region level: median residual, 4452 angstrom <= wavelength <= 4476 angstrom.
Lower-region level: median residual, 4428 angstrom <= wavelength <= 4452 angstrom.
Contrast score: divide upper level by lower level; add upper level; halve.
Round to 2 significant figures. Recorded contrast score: 6.2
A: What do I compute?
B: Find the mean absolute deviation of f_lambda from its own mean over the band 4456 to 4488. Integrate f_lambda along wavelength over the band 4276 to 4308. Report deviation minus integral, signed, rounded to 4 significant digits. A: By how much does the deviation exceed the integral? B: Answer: -8030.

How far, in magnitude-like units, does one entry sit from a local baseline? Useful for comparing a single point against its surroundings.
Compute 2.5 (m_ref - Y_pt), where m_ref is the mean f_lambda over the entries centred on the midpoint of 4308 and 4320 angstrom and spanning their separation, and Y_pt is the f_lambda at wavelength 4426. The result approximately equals -88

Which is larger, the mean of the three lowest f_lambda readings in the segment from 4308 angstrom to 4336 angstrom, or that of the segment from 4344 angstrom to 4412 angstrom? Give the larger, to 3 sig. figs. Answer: 234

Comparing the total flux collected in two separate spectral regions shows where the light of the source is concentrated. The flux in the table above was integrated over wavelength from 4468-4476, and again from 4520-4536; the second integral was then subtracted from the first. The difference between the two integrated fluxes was -1876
